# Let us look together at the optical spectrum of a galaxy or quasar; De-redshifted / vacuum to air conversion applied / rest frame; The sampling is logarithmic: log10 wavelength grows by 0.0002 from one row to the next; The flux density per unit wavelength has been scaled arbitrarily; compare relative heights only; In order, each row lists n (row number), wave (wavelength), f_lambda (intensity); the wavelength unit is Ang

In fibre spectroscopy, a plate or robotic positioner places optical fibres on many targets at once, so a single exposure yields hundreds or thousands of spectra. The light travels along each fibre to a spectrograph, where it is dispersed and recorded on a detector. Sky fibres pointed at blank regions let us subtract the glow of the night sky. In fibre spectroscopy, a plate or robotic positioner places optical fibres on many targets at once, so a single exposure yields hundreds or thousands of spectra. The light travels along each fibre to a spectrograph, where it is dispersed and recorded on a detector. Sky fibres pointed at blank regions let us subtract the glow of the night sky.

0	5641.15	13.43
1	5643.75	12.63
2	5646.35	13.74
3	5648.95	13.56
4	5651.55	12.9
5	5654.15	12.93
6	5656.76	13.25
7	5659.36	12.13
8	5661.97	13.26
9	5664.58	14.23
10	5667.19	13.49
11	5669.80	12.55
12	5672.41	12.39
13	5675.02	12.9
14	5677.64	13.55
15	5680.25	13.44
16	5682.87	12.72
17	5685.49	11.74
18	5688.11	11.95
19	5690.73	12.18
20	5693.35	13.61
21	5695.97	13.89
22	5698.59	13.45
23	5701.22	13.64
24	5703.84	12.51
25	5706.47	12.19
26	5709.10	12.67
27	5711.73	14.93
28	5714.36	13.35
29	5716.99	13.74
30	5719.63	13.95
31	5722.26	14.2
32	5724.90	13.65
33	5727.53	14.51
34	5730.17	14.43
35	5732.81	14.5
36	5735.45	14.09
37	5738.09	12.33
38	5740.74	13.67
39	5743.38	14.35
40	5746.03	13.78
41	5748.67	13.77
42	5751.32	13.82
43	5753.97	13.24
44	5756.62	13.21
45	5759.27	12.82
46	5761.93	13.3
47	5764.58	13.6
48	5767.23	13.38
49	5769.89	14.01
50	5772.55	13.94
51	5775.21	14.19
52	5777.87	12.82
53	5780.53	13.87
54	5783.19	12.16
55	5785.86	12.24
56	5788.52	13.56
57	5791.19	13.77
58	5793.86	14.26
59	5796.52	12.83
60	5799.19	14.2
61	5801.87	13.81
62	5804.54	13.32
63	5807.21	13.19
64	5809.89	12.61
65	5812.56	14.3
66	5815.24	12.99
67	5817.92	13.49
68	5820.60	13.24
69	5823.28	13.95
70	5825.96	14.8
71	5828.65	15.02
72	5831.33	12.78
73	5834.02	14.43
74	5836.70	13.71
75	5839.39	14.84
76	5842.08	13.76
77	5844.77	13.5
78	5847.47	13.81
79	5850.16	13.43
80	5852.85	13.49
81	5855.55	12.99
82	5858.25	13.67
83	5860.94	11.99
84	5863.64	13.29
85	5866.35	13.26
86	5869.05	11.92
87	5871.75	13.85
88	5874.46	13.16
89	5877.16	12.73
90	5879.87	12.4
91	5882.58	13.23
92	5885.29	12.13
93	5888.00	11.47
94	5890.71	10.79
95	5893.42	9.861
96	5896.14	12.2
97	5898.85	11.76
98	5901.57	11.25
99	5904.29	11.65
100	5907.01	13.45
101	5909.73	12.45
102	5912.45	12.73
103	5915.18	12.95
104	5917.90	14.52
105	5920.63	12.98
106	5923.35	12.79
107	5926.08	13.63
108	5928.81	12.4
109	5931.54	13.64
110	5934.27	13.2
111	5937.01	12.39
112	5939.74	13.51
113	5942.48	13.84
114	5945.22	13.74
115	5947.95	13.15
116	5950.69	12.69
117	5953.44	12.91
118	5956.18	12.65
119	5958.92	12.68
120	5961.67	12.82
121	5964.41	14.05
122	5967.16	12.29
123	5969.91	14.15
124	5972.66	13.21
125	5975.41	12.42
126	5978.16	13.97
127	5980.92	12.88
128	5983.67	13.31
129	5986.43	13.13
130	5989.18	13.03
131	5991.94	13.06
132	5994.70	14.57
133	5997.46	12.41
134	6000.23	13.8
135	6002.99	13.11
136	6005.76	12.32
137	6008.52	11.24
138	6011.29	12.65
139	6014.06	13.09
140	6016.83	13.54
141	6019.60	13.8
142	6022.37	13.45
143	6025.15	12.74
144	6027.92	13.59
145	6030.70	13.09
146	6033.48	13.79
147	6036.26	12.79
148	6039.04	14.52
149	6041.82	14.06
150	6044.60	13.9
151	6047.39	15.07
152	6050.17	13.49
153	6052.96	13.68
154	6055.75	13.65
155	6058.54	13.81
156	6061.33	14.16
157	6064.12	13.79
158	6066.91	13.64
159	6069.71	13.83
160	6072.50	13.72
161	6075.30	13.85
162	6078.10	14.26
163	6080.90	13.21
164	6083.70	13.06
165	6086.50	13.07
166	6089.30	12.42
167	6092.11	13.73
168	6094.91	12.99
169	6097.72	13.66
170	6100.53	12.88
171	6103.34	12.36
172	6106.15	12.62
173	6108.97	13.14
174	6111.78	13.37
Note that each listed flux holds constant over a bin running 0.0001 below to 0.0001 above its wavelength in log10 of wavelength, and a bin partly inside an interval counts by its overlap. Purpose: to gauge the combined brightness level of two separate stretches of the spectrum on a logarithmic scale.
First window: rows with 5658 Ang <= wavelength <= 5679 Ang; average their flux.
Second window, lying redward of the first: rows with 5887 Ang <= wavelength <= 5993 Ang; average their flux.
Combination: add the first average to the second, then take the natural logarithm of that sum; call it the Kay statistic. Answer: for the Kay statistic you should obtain 3.25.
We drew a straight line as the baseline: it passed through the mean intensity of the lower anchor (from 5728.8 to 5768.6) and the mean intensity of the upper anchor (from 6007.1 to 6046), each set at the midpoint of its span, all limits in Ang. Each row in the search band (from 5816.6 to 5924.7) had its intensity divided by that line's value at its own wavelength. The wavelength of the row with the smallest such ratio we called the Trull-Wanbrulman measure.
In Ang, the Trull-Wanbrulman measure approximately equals 5893.42 Ang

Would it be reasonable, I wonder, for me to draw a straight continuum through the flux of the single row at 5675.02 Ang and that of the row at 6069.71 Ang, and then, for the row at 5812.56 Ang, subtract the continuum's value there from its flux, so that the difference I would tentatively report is 1.08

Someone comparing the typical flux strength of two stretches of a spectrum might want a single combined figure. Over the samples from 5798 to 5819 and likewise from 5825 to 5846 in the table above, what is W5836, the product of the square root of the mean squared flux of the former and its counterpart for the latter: 191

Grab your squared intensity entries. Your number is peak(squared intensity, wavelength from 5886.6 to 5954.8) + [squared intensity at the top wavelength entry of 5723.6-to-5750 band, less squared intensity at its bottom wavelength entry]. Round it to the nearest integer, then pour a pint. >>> 214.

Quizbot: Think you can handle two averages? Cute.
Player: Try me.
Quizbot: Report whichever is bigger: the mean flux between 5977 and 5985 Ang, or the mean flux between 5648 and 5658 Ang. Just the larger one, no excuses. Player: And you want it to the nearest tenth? 13.4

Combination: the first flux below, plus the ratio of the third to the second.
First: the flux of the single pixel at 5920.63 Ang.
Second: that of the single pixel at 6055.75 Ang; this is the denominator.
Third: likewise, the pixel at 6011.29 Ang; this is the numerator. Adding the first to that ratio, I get 13.9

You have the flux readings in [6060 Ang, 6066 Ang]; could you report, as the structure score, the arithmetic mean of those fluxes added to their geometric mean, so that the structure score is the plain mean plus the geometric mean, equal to 27.9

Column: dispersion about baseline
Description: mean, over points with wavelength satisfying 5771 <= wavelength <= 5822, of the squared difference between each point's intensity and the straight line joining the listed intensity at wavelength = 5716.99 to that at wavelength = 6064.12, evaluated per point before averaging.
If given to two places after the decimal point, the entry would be 0.54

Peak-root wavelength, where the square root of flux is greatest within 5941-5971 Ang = 5969.91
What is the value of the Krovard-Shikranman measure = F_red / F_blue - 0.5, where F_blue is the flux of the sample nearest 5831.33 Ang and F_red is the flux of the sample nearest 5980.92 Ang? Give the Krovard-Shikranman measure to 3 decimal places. 0.508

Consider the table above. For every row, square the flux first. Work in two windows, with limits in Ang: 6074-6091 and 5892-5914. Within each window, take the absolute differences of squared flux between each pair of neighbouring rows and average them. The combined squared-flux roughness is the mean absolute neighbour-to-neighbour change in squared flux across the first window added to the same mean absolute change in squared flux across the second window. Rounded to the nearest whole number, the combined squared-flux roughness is 35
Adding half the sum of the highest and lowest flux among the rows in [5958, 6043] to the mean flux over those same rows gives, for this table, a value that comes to 26.1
